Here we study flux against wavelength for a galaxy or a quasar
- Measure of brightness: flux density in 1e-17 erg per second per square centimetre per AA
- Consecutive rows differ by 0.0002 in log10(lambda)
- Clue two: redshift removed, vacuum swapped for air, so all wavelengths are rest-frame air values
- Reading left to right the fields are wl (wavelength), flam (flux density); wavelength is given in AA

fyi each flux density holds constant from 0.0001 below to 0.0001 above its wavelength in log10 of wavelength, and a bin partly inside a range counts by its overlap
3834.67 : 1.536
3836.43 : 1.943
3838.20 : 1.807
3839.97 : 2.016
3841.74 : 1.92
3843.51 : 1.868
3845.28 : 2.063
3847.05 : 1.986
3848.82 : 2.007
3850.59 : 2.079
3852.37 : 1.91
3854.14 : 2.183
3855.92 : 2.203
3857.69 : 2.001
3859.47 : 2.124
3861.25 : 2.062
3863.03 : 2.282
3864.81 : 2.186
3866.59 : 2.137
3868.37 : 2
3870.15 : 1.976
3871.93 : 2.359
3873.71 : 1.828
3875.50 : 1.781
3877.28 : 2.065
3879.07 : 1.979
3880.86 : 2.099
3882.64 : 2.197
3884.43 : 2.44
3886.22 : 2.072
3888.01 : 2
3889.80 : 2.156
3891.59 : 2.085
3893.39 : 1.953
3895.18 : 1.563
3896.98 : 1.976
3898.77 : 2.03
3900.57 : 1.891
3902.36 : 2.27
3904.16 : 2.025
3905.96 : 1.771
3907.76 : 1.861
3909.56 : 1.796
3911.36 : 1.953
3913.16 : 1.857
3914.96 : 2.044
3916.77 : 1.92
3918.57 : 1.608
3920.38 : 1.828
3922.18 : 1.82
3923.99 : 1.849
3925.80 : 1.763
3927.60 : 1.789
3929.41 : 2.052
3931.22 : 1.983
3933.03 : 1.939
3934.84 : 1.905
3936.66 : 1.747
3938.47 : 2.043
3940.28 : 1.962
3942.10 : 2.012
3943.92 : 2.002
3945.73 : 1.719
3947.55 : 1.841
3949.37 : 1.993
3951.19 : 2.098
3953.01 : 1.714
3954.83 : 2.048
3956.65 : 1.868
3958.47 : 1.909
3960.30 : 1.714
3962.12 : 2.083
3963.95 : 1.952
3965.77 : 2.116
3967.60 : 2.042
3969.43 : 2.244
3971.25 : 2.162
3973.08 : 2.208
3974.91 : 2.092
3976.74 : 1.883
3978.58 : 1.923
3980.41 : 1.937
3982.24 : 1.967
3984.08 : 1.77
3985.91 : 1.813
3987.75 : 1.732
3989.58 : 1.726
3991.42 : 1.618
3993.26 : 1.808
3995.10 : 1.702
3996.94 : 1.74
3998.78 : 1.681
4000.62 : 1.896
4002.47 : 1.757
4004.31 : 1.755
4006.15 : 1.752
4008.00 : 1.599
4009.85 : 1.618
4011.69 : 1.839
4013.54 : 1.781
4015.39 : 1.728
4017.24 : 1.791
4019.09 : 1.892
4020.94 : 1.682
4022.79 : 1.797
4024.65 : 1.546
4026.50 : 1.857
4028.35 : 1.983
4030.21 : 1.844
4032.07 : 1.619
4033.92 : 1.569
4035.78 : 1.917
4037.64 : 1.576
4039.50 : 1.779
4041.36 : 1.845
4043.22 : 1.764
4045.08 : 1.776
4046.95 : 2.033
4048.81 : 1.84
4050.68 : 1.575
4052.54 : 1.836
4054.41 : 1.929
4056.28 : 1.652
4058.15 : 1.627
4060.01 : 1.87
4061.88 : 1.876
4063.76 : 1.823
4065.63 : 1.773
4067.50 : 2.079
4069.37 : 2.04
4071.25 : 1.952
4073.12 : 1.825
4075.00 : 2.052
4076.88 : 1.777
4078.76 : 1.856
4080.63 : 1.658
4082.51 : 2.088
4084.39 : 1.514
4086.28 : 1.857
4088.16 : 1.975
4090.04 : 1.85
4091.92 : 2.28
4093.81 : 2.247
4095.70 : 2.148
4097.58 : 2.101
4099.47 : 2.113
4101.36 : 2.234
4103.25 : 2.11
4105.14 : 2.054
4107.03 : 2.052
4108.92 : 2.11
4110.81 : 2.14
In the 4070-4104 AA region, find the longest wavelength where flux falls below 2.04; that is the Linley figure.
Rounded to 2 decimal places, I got 4090.04 AA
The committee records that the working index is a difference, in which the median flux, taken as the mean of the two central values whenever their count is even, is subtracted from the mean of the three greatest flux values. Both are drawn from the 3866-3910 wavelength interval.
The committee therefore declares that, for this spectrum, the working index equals 0.36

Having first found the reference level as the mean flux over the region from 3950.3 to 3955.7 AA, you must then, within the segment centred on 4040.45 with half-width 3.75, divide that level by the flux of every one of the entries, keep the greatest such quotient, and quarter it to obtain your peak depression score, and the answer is 0.310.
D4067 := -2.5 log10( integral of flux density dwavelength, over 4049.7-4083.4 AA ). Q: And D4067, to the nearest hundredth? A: -4.49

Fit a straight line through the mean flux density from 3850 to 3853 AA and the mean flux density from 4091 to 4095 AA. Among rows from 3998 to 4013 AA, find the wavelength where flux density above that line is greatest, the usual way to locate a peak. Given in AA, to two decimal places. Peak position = 4000.62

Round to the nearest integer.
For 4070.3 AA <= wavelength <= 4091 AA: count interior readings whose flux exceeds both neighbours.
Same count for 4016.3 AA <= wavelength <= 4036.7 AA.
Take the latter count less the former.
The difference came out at -1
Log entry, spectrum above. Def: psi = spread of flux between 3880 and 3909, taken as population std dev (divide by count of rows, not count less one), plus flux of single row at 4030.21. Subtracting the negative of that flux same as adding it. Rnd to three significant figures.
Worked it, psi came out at 2.04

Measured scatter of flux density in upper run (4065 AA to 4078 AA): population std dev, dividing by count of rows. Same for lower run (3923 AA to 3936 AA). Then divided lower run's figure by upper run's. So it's 0.77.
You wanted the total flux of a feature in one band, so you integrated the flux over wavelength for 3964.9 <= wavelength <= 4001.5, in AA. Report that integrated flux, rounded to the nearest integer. 70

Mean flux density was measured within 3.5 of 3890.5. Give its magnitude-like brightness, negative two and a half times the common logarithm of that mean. -0.78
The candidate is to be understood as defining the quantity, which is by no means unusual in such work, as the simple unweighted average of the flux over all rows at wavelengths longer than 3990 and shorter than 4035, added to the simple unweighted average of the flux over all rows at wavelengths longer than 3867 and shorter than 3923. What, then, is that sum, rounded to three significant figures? 3.72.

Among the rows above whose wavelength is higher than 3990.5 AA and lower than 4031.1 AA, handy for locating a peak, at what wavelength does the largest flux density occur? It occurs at 4028.35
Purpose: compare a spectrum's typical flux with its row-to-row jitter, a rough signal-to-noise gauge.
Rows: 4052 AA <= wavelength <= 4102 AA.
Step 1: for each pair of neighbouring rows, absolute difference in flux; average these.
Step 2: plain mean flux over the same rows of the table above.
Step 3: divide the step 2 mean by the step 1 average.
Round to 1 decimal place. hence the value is 11.3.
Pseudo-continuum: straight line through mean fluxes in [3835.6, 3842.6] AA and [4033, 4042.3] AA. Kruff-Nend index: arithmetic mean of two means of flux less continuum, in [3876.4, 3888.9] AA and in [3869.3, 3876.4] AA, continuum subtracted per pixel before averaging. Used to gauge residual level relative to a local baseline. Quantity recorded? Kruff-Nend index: 0.17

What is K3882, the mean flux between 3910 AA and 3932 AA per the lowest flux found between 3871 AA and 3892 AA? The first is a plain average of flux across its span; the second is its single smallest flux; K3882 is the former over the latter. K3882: 1.05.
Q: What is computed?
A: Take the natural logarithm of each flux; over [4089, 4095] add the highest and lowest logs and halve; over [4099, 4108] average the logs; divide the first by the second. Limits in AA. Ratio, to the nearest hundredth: 0.96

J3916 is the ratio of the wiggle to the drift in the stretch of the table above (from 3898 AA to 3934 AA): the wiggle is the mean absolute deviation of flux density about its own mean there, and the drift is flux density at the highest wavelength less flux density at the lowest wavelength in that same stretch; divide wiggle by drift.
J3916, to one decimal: -1.2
